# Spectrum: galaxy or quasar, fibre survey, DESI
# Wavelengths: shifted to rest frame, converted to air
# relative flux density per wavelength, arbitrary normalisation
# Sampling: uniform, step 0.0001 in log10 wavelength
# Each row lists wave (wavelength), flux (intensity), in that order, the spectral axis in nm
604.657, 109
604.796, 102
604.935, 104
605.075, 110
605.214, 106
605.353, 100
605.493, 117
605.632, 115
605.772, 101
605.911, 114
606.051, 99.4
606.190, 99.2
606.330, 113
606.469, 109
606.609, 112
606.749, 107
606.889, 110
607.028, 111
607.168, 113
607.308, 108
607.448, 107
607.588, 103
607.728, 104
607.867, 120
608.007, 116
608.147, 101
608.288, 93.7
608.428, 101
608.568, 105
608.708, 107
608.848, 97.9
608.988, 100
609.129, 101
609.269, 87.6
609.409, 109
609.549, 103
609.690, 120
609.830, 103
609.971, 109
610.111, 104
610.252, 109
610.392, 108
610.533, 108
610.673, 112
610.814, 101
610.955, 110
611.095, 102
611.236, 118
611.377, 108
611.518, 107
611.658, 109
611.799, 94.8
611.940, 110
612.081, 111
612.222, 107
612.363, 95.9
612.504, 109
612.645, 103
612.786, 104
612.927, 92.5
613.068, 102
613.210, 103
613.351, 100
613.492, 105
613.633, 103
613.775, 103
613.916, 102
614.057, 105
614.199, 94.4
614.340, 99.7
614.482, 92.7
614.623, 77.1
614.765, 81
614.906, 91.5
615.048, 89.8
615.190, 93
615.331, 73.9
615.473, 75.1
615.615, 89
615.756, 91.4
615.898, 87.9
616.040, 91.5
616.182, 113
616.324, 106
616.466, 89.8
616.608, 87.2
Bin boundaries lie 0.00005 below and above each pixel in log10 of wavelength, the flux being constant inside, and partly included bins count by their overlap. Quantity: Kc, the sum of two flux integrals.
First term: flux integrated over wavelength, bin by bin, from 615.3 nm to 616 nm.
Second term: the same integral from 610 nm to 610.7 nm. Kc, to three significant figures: 135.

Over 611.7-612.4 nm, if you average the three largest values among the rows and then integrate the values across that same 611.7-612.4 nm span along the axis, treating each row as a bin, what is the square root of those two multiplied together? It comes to 89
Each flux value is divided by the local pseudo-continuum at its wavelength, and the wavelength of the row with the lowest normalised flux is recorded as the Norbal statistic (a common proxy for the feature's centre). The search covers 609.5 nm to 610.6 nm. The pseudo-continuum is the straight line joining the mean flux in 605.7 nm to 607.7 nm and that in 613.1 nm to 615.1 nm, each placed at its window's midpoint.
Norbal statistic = 609.549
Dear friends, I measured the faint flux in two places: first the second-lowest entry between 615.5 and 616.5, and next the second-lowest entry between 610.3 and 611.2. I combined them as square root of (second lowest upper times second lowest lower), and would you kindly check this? 95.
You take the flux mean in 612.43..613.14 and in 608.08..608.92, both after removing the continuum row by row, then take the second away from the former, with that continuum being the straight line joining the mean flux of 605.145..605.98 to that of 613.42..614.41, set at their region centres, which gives 4.8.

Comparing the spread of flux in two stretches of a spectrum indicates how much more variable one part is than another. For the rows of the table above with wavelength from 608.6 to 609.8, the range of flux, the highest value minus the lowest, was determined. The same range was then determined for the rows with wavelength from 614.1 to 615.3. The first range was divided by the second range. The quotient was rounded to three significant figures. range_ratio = 1.43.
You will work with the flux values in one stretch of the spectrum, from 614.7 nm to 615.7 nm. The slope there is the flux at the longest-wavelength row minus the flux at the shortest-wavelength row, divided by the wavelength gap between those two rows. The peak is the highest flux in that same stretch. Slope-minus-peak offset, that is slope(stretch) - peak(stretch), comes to -84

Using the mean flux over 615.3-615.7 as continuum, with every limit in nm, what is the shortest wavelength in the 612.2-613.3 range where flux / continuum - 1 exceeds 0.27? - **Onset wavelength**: 612.222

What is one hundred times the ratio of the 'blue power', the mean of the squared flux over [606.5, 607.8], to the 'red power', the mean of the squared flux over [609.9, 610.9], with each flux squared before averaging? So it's 102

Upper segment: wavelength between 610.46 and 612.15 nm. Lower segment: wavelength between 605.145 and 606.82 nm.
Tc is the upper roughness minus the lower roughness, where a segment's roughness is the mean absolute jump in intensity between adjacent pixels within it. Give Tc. 0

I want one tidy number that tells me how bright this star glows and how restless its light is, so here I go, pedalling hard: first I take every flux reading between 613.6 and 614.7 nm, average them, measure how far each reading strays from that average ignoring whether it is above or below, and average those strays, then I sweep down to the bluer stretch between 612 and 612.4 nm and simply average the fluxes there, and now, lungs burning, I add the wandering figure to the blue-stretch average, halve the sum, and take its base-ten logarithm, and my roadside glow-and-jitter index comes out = 1.75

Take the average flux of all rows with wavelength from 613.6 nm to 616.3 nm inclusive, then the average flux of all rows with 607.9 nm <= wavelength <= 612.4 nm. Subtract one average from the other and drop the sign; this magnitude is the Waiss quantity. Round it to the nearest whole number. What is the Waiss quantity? 13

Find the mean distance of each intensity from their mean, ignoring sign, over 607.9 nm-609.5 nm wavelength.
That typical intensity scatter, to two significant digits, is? 5.5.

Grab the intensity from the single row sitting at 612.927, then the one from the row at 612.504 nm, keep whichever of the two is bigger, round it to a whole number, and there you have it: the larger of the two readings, 109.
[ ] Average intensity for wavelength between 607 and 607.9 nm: 109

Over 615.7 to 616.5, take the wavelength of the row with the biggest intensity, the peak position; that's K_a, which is 616.182 nm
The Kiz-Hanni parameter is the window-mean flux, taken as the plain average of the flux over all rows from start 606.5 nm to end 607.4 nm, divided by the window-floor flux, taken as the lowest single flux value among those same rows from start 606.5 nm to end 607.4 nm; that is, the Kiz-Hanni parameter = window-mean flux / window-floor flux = 1.03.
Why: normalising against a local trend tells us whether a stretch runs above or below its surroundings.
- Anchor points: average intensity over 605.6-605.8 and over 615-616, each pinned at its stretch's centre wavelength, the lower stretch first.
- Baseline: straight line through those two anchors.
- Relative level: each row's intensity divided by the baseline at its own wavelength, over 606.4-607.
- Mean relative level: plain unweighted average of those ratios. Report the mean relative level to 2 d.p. 1.04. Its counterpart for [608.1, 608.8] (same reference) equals 1.00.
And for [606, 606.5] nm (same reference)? 0.99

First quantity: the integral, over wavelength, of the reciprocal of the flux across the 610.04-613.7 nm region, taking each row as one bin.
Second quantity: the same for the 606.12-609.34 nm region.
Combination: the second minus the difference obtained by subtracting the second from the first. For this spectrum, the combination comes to 0.026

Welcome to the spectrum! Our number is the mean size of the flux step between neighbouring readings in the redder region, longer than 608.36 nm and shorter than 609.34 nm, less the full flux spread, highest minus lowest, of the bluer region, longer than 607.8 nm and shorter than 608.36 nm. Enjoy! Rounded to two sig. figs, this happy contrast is -21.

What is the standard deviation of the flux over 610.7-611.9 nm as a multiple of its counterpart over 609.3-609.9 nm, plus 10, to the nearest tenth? 10.9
